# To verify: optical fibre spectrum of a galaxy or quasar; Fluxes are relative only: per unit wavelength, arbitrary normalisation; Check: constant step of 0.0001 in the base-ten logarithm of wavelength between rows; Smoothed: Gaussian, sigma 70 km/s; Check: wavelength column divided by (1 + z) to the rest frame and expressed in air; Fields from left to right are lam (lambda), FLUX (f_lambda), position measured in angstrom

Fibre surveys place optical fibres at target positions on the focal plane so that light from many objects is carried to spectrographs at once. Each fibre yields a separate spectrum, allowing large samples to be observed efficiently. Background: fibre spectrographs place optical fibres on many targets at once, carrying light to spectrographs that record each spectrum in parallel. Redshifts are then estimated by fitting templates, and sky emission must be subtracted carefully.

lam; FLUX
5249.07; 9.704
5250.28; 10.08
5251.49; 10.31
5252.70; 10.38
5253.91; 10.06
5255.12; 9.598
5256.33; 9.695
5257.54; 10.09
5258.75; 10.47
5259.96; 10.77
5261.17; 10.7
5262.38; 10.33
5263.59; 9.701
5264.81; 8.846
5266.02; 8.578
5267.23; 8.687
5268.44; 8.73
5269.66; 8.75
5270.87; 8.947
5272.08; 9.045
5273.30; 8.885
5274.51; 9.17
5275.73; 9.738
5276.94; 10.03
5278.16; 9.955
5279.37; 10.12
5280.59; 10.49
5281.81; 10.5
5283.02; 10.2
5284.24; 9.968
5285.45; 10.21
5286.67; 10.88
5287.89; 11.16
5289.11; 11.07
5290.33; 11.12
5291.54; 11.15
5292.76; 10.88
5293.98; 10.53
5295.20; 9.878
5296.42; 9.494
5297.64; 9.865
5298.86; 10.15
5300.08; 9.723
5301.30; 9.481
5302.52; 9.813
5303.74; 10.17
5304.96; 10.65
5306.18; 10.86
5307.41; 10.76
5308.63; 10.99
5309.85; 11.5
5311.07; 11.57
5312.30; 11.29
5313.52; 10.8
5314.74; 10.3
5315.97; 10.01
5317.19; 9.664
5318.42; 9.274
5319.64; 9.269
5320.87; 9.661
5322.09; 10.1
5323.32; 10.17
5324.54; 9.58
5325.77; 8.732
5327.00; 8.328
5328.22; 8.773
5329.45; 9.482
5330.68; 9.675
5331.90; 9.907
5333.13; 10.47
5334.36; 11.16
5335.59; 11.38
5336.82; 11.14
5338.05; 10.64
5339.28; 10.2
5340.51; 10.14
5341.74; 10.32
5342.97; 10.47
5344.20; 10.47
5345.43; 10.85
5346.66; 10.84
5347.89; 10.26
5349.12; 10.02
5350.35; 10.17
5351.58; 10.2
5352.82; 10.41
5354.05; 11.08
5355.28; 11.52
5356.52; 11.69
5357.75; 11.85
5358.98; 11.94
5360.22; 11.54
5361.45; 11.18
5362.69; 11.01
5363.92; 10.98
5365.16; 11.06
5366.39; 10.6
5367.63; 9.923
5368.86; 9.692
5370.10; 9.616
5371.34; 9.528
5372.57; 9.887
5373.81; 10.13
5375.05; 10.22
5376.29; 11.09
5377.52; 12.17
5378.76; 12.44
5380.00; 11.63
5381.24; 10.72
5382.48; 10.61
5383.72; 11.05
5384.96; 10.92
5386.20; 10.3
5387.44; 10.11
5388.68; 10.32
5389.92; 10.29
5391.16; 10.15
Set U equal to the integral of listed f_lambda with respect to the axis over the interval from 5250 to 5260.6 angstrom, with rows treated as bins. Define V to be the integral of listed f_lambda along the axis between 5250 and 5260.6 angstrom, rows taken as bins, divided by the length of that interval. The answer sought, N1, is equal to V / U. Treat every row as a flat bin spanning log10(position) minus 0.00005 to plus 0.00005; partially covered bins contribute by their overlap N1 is 0.09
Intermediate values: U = 108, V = 10.2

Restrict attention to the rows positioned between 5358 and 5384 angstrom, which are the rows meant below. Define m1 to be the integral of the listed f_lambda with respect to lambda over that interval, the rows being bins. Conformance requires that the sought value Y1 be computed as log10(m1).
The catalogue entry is 2.45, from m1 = 281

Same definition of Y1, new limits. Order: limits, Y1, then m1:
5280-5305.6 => 2.42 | 265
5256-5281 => 2.38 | 240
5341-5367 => 2.45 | 283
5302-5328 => 2.42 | 264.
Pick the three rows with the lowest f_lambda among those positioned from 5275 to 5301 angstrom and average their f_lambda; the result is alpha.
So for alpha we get 9.7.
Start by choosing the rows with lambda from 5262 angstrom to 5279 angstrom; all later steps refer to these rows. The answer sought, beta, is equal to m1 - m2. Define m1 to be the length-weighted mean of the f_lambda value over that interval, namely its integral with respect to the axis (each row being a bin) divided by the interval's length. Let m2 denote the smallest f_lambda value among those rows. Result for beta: 0.7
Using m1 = 9.2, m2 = 8.578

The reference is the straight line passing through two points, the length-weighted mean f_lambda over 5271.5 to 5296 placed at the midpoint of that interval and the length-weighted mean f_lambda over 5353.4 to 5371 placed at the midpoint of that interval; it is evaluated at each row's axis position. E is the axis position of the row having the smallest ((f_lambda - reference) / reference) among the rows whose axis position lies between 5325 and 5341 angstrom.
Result 5327.00 angstrom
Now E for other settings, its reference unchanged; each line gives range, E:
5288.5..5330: 5327.00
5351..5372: 5371.34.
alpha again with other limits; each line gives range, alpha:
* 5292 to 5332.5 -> 8.6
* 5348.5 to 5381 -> 9.6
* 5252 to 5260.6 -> 9.8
